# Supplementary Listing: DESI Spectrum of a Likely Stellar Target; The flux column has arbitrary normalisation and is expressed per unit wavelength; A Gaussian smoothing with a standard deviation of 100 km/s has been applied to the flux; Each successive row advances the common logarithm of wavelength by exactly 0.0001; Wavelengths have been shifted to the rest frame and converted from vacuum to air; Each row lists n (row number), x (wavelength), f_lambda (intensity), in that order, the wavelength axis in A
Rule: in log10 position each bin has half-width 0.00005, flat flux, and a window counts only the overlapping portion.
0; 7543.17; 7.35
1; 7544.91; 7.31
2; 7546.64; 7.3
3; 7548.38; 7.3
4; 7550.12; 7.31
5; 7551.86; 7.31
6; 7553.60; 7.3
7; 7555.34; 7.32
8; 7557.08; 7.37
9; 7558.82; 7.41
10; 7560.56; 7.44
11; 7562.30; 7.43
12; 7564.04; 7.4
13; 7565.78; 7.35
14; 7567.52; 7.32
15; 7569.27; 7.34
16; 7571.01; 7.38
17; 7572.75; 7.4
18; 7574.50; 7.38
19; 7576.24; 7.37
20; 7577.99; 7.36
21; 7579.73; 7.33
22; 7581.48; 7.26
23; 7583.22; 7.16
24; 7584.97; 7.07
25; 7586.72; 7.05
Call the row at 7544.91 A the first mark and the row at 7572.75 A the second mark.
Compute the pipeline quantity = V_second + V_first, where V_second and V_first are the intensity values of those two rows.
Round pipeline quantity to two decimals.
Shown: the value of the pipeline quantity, 14.71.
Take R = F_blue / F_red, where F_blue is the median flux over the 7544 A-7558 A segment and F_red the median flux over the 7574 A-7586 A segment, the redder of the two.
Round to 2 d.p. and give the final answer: 1.00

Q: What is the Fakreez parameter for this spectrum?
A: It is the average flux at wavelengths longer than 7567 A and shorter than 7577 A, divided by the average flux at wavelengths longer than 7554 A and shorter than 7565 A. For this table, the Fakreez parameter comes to 0.996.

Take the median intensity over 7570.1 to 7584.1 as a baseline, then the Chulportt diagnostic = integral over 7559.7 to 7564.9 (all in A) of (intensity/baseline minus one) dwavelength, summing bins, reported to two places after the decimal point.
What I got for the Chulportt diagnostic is 0.04 A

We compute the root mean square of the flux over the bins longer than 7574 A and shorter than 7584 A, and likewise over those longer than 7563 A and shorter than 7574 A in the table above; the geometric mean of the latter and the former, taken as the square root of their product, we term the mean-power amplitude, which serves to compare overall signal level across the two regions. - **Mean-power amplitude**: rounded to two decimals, 7.34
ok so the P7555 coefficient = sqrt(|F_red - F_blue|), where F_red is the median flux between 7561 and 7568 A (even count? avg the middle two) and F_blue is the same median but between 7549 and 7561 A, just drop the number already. 0.23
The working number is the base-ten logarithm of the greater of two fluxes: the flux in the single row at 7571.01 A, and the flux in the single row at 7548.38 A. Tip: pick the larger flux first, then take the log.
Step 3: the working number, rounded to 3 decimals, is 0.868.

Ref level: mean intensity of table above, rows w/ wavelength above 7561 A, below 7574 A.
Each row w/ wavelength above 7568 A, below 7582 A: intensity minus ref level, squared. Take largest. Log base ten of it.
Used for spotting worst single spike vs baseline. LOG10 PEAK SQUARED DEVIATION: -1.9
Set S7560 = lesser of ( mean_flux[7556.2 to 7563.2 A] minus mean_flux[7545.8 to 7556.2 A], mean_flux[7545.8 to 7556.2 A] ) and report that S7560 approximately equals 0.11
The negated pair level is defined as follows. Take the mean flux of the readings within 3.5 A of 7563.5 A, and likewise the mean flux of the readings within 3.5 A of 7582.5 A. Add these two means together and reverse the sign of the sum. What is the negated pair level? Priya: -14.6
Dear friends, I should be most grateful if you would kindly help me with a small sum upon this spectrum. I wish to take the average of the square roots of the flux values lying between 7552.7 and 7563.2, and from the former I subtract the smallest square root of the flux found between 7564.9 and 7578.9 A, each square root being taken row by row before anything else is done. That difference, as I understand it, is 0.011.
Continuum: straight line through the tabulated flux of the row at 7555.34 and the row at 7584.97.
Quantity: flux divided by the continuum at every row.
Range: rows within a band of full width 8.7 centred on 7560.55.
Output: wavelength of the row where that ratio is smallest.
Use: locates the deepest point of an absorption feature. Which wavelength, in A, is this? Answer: 7557.08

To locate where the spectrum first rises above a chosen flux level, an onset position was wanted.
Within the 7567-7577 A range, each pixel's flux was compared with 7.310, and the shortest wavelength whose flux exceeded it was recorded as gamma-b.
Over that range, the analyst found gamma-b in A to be 7567.52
